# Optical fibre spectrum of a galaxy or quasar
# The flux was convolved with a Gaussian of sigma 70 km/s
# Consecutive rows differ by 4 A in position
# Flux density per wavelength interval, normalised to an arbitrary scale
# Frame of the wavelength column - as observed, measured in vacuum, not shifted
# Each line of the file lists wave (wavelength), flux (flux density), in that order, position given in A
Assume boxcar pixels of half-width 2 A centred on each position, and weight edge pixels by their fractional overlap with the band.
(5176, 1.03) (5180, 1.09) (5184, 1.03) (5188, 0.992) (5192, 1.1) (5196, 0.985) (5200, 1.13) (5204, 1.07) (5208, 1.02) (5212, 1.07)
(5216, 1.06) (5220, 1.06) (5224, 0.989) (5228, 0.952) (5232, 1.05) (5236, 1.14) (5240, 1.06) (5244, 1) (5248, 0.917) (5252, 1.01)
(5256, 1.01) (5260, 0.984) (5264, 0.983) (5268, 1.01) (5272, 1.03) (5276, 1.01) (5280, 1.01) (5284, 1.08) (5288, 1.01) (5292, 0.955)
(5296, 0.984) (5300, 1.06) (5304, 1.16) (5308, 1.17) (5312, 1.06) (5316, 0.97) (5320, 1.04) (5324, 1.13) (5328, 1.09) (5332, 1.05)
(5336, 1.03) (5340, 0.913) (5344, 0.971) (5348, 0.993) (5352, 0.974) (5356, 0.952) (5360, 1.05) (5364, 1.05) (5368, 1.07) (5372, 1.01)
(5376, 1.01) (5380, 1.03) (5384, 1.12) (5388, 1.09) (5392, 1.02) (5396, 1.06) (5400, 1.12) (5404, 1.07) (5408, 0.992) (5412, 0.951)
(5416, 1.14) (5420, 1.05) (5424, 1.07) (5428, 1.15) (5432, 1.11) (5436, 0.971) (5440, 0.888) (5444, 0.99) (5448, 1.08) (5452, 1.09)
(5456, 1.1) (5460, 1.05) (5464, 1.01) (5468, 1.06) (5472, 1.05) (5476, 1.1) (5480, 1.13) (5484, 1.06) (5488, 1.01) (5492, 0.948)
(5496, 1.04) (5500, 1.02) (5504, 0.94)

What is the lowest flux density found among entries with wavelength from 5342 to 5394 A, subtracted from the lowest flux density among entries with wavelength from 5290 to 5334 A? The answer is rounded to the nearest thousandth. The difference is 0.003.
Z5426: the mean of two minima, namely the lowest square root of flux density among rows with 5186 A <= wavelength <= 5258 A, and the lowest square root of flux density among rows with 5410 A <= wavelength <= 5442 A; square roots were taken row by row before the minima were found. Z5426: 0.950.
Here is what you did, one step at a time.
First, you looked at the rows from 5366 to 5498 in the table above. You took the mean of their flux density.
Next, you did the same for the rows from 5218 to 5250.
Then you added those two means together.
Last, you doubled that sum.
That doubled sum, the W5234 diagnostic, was 4.14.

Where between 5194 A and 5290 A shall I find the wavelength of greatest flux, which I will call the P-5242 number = 5236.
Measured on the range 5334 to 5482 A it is 5428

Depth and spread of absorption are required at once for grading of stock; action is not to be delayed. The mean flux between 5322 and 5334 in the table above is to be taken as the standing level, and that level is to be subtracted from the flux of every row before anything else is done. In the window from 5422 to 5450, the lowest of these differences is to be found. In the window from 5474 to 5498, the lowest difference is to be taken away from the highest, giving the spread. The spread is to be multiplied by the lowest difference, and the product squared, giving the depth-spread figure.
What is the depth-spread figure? 0.0014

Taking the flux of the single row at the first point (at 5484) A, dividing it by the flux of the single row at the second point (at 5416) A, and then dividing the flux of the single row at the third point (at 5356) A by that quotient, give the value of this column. 1.02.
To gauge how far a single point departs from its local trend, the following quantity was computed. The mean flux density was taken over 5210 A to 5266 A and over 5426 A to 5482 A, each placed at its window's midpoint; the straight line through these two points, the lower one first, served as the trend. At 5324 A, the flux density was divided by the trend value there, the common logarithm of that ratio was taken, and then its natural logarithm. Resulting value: -3.3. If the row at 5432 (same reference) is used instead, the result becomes -3.8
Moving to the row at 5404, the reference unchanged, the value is -4.7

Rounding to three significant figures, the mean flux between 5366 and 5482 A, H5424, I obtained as 1.05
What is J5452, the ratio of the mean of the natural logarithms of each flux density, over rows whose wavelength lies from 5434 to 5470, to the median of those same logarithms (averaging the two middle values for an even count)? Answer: 0.49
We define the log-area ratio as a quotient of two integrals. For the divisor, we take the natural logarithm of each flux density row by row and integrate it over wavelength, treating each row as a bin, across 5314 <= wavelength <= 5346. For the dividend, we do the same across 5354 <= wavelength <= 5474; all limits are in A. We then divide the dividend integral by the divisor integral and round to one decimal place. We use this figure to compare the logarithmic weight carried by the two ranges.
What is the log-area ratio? 7.6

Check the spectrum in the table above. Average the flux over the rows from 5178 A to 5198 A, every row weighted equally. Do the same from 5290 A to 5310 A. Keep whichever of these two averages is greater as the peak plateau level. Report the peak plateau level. 1.07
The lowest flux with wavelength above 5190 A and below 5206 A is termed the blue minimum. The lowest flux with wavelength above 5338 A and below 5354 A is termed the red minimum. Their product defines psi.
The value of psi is 0.90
